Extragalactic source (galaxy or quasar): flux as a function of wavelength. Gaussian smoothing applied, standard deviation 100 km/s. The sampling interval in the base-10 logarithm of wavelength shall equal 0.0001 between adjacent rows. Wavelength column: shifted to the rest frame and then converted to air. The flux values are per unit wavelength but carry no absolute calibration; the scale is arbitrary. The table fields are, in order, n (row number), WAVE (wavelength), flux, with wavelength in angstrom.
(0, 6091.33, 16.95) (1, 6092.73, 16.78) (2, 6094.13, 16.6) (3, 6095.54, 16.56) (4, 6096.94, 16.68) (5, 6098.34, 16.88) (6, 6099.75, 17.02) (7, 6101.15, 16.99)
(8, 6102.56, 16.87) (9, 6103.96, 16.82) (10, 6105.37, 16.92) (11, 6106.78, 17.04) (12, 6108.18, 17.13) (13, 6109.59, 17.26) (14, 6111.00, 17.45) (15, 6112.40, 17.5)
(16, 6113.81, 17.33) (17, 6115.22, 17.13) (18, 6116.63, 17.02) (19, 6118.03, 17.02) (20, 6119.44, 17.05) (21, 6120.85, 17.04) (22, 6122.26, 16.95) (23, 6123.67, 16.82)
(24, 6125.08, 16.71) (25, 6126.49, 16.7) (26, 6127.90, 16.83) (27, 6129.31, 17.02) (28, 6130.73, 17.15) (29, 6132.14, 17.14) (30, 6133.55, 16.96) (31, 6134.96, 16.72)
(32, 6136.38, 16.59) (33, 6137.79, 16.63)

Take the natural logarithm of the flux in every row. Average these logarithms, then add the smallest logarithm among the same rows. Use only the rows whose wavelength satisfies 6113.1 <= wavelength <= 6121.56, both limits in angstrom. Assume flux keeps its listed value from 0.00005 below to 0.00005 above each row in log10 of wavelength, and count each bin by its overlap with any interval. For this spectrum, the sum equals 5.67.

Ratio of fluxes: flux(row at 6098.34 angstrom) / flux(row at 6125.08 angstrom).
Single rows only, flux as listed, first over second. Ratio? 1.010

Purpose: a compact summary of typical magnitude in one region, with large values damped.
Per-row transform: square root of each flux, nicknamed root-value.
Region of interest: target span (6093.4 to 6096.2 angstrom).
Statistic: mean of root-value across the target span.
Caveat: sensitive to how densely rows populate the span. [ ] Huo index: 4.07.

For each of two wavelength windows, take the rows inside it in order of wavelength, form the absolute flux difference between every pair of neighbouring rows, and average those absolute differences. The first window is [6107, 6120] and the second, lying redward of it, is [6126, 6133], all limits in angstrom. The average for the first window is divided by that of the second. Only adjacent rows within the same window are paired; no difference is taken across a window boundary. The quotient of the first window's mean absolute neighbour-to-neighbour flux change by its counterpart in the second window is 1.0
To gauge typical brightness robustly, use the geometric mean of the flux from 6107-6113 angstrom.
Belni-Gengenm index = 17.33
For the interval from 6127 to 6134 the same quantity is 17.02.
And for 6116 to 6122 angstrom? 17.03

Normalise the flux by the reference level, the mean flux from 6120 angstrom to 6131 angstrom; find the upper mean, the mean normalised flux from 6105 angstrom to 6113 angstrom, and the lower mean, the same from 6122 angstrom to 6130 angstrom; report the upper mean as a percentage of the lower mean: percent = 102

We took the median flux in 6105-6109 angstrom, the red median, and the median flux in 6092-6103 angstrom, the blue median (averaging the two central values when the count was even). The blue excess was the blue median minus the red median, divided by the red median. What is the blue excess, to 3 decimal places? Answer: -0.013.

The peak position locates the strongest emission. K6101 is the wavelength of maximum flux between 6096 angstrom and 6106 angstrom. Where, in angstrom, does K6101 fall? 6099.75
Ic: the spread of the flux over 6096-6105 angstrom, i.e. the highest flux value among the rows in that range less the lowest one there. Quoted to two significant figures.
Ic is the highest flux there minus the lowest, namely 0.34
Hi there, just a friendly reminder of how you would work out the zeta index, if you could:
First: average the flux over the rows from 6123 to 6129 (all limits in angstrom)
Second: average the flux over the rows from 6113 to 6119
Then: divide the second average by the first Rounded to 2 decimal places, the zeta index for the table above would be 1.02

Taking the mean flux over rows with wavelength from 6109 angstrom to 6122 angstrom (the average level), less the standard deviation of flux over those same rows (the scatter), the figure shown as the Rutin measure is 17.0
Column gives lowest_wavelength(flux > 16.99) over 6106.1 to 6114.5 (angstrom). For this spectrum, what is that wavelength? 6106.78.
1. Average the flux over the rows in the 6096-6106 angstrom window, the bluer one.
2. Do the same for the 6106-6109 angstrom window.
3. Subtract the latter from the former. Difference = -0.20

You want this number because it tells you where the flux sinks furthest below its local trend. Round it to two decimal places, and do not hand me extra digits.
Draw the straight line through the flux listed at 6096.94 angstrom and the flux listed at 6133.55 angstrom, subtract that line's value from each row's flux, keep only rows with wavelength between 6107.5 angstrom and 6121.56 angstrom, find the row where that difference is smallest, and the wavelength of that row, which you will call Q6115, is 6120.85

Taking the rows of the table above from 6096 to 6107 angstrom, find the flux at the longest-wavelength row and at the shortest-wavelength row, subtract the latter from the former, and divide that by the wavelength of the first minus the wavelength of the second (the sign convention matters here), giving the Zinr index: 0.037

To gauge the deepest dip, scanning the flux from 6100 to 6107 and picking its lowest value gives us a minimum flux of 16.82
